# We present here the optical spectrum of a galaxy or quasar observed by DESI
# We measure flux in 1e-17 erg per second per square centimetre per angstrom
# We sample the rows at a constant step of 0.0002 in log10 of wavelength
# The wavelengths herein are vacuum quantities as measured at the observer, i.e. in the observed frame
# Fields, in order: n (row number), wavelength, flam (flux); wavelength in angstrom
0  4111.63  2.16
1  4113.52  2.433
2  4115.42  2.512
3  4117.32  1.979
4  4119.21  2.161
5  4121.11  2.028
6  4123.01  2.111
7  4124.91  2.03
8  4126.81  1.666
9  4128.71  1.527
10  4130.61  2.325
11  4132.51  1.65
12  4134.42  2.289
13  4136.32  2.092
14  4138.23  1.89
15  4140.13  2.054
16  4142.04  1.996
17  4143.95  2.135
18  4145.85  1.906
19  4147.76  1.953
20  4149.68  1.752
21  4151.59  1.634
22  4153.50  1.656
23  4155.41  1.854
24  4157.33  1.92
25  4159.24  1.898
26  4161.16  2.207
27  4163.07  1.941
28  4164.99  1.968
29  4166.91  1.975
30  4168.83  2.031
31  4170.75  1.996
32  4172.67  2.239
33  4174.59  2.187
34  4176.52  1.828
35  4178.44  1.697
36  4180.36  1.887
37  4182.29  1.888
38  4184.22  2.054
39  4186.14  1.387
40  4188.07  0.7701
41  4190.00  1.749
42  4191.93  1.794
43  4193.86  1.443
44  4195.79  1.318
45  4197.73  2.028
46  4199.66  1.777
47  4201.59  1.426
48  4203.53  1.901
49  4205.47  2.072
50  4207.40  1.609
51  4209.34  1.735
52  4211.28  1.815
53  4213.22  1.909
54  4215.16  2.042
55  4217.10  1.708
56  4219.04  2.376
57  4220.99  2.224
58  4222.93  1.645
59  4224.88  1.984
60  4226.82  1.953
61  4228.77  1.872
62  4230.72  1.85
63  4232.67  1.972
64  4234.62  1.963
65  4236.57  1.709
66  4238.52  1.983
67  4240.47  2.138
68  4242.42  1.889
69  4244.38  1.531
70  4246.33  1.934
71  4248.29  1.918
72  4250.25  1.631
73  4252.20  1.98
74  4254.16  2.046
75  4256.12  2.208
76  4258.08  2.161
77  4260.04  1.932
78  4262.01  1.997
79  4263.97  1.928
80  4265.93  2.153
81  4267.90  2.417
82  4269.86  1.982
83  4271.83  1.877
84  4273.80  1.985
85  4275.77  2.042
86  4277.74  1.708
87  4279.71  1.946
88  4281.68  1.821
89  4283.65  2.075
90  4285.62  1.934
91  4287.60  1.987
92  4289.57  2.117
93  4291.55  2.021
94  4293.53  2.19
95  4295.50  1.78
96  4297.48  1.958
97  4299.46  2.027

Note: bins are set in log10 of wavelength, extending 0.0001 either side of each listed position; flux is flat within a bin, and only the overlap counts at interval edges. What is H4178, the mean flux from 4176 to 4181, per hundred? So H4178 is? 0.0180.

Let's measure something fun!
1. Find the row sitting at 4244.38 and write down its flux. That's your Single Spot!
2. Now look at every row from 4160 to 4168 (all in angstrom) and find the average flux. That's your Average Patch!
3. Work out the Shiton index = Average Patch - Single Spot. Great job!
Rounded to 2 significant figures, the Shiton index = 0.49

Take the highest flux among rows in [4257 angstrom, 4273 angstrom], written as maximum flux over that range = 2.417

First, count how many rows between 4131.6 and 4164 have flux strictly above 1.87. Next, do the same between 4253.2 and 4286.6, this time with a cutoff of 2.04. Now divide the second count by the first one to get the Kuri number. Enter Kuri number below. 0.58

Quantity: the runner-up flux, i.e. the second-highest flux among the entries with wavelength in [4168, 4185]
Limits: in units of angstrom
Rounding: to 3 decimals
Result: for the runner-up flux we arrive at 2.187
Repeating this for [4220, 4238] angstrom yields 1.984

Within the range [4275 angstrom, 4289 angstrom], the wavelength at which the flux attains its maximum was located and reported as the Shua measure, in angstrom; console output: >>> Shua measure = 4283.65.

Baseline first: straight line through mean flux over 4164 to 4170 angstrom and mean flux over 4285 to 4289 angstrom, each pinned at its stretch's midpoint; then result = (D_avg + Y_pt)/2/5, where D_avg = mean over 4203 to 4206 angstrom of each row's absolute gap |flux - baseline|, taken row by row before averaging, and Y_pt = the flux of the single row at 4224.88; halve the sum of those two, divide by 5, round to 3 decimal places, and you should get 0.207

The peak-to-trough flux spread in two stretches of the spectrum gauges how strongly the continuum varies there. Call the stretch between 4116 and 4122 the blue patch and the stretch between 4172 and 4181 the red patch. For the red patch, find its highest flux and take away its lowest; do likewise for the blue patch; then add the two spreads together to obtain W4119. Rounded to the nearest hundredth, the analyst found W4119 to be 0.72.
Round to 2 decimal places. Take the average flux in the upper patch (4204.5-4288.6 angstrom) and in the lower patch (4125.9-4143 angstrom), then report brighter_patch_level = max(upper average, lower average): 1.95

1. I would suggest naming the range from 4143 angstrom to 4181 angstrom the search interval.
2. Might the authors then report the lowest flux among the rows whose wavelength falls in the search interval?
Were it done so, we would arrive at 1.634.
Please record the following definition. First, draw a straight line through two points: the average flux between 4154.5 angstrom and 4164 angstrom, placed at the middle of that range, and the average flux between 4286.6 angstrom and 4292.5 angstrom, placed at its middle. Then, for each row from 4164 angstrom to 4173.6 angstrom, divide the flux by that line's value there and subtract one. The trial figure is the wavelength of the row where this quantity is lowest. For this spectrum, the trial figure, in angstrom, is 4164.99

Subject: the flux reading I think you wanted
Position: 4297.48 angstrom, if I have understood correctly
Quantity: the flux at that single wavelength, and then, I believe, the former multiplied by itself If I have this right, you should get 3.83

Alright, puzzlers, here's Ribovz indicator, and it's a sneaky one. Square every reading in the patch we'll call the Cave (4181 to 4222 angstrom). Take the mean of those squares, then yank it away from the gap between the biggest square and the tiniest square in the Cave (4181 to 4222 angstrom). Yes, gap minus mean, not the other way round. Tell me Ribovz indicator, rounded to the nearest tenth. 1.8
